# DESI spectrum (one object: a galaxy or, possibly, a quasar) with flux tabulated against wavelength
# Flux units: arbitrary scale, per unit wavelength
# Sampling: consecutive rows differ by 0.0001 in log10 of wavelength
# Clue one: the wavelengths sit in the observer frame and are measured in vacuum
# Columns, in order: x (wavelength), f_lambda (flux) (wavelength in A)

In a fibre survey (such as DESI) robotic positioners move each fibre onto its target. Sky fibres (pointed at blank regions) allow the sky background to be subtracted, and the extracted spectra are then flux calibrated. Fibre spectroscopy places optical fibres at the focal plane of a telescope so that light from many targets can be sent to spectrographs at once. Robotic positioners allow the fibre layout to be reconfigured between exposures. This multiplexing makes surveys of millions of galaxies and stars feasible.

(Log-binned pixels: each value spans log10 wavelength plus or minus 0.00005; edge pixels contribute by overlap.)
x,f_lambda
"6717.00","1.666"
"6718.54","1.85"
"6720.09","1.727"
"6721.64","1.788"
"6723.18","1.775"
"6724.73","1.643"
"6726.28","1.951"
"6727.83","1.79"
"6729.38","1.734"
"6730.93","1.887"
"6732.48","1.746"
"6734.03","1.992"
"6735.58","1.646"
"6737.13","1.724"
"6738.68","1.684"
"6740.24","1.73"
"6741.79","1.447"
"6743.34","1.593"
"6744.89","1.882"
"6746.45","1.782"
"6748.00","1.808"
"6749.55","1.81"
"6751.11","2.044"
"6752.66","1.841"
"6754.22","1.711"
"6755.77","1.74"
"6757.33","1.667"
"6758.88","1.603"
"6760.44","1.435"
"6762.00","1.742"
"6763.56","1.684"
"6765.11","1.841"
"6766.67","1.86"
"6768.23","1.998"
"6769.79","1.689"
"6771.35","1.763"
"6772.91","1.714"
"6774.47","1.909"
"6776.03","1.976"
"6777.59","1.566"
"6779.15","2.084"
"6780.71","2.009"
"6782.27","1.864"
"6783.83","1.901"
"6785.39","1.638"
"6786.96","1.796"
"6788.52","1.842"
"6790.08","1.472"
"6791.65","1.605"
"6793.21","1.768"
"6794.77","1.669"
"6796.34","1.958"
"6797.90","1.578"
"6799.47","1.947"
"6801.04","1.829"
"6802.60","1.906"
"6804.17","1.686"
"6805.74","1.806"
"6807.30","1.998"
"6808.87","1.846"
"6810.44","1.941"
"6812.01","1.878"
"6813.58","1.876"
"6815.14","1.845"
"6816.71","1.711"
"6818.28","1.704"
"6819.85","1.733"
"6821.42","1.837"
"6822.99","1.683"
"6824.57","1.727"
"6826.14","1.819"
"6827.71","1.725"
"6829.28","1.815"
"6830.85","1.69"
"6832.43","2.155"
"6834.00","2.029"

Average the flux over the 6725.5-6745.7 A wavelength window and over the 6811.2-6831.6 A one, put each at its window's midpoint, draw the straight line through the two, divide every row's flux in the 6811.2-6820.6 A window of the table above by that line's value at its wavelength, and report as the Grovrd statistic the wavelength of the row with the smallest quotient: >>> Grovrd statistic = 6818.28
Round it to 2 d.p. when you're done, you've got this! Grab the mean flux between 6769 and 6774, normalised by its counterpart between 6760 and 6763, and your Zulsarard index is 1.08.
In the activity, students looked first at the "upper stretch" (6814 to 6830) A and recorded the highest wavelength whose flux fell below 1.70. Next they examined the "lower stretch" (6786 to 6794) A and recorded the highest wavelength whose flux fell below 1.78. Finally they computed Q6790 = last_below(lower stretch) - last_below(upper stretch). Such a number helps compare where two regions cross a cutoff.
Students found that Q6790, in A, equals -29.8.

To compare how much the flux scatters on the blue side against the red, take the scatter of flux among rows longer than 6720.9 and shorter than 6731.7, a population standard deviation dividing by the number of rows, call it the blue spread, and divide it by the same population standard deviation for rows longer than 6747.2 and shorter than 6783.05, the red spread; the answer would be 0.59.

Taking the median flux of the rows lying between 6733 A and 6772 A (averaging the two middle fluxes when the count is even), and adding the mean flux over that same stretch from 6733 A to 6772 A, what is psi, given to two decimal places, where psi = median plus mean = 3.49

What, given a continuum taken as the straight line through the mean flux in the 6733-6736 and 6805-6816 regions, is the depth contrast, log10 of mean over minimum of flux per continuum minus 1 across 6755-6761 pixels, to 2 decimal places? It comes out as -0.25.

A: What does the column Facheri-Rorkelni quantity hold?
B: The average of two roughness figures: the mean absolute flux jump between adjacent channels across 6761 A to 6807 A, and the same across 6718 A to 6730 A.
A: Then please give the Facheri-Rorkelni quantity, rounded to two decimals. 0.15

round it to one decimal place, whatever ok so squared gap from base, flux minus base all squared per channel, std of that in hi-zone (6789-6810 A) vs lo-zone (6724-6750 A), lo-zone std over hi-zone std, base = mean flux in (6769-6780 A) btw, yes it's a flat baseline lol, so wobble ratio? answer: 1.0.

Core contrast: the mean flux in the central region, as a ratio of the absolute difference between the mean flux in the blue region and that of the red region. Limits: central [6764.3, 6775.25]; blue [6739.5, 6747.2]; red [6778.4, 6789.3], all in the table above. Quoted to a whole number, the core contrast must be 10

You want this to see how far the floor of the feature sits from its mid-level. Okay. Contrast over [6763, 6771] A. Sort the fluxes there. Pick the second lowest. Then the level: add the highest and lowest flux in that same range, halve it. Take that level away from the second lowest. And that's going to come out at -0.15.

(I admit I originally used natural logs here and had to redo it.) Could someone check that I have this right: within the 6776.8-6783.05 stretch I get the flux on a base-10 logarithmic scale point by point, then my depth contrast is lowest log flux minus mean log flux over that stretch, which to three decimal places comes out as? -0.077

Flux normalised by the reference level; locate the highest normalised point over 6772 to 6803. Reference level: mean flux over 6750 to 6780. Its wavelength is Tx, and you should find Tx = 6779.15 A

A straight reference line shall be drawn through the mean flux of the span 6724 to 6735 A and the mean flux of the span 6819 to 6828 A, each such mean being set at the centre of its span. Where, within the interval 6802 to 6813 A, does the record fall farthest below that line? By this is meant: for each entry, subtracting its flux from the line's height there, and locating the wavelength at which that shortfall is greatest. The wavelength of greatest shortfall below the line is 6804.17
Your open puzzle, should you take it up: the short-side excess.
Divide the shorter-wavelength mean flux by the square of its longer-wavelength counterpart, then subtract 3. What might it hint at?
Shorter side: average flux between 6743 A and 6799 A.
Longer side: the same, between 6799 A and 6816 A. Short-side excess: -2.49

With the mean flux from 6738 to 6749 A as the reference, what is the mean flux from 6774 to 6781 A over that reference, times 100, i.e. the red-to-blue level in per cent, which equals 112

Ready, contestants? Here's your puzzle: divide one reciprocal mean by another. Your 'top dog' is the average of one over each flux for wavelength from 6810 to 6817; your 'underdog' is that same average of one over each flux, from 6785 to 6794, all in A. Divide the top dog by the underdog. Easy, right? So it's 0.91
